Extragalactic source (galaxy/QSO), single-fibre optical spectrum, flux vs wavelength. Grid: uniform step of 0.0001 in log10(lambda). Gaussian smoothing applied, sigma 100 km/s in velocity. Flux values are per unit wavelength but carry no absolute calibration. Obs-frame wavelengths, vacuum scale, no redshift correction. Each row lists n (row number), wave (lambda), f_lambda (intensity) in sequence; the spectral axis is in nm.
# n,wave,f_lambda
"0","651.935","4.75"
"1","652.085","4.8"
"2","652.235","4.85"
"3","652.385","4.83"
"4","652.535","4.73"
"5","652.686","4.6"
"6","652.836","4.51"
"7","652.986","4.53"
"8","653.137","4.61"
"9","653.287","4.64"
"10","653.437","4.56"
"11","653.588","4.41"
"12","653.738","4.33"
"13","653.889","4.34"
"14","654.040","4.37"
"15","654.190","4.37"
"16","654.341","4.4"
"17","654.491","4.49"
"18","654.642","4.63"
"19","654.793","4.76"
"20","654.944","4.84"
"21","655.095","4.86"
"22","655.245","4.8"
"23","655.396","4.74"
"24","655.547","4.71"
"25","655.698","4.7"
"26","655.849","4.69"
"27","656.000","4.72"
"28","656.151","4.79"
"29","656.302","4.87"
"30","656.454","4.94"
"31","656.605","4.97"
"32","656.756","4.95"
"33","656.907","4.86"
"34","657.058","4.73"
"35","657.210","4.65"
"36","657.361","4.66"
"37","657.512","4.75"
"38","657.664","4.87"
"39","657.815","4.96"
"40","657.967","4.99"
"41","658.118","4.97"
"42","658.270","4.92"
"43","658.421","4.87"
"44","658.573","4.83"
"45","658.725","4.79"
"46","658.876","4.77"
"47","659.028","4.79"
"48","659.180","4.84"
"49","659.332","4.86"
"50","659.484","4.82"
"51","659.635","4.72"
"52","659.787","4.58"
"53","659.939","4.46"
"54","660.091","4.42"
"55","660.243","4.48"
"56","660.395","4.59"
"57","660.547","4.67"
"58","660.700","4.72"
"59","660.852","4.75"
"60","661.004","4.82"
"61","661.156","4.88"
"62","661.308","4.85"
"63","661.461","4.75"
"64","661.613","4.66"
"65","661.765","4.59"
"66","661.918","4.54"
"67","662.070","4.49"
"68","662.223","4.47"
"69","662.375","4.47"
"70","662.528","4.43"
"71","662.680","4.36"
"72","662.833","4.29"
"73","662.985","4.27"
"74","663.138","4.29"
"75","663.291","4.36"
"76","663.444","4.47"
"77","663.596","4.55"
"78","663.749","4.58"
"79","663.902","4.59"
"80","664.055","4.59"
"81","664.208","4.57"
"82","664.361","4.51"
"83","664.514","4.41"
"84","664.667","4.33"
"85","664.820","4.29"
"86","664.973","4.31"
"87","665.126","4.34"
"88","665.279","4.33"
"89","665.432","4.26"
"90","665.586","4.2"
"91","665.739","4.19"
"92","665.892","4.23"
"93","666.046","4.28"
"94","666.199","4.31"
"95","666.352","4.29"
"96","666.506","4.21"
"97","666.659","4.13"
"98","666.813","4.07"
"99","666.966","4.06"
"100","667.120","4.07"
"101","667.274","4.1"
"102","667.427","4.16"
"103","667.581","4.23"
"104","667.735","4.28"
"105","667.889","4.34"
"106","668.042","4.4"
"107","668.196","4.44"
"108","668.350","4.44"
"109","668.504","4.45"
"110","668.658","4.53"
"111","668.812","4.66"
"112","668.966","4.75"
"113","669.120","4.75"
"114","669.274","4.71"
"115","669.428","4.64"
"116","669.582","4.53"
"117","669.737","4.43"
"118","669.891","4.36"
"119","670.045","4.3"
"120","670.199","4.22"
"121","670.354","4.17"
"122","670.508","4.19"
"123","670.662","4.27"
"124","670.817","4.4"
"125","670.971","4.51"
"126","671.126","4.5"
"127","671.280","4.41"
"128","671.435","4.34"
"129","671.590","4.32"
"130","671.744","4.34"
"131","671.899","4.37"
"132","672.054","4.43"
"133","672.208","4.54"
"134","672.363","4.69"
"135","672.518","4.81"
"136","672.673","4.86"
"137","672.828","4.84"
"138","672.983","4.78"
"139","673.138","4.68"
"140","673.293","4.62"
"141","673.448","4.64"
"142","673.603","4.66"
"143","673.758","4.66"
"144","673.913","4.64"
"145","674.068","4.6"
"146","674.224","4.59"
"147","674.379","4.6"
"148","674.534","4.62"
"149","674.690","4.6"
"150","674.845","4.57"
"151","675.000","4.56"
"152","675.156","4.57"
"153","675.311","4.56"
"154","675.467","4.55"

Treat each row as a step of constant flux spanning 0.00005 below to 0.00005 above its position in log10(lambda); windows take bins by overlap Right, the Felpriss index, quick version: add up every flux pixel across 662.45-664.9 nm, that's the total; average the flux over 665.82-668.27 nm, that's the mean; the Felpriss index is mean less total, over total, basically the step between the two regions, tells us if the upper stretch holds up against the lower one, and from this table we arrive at -0.9404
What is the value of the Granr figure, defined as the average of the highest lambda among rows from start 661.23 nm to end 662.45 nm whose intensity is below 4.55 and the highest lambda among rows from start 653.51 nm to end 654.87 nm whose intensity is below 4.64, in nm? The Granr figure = 658.51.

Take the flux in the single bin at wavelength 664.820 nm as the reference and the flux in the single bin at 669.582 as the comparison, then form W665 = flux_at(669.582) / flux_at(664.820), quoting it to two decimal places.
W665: 1.06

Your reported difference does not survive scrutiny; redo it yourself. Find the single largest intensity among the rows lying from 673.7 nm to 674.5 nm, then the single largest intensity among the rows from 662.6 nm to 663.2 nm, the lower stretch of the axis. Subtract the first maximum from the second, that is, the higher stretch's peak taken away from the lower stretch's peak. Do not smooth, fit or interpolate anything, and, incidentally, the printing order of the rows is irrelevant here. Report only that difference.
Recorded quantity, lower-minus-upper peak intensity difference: -0.30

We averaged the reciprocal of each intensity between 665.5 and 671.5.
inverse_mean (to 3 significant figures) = 0.230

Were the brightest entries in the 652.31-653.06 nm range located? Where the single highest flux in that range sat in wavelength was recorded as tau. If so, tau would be 652.385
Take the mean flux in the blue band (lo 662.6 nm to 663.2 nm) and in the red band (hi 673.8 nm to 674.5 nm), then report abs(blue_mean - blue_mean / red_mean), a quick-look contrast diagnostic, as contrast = 3.37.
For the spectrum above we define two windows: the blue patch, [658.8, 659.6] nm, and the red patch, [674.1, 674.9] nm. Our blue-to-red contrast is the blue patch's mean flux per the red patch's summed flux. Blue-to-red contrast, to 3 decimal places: 0.210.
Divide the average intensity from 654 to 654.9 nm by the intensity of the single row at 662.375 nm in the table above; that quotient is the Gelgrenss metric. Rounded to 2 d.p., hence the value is 1.01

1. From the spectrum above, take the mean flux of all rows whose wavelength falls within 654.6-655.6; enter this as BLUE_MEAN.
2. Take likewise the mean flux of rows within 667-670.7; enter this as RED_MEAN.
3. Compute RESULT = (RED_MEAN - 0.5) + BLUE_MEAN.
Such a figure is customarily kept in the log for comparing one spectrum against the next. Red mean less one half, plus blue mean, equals 8.66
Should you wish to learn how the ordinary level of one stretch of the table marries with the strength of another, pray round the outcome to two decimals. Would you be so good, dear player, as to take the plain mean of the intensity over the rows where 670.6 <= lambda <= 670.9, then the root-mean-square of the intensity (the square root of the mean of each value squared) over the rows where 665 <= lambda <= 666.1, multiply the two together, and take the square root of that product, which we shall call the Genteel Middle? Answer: 4.30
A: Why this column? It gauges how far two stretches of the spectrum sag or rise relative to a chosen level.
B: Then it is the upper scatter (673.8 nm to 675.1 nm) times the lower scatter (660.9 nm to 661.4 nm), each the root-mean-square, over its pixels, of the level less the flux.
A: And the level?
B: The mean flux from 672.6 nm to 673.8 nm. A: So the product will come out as 0.0165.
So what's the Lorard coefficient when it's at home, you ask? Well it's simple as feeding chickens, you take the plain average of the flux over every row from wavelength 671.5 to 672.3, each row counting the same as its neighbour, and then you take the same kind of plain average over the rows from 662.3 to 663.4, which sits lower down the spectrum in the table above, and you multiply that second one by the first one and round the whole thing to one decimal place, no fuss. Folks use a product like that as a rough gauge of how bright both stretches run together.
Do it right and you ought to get 19.2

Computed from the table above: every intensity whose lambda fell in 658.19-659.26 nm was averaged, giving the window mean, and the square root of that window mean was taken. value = 2.20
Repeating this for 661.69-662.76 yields 2.12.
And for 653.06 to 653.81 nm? 2.12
